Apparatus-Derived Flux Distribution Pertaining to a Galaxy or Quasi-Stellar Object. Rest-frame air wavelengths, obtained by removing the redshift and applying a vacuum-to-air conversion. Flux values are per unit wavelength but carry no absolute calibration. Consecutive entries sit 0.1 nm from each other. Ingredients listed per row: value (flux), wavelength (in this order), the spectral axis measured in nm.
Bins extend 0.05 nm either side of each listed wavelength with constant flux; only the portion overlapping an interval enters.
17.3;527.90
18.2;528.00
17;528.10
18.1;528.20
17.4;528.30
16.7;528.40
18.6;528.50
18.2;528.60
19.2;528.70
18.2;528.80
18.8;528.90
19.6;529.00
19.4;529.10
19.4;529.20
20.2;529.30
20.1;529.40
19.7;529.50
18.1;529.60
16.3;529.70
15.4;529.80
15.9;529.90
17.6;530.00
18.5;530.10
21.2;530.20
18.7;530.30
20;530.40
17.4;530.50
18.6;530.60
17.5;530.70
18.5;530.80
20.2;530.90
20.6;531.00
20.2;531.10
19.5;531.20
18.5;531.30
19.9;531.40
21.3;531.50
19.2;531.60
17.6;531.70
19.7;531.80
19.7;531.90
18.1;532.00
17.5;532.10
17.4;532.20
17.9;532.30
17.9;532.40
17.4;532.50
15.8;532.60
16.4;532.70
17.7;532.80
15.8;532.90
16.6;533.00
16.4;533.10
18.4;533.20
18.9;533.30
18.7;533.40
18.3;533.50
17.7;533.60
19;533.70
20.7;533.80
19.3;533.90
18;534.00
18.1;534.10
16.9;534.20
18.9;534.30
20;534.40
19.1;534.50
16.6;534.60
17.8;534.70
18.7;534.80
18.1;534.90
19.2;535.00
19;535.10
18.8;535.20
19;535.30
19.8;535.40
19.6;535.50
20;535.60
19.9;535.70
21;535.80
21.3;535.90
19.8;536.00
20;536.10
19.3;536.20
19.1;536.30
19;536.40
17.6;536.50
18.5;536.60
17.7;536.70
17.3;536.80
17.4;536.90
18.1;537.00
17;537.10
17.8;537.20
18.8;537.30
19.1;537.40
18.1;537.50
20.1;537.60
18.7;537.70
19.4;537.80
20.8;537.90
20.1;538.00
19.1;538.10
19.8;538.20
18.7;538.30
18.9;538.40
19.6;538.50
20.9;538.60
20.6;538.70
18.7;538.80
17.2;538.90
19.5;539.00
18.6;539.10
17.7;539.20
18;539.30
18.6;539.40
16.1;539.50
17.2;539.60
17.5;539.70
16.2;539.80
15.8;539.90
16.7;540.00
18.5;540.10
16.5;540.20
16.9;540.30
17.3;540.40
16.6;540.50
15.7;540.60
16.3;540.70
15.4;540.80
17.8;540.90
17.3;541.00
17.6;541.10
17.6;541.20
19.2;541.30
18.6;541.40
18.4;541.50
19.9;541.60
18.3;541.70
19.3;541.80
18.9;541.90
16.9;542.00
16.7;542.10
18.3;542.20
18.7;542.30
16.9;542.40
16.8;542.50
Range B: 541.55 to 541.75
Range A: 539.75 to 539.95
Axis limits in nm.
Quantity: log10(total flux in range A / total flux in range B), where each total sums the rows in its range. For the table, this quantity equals -0.08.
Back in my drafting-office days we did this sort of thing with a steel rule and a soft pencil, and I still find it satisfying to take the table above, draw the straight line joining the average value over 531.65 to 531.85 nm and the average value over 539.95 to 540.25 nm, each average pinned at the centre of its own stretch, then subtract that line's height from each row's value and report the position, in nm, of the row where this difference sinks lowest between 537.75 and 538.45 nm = 538.30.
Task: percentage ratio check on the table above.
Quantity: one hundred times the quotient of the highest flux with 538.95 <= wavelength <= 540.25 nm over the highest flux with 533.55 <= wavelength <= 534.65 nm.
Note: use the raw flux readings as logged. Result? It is 94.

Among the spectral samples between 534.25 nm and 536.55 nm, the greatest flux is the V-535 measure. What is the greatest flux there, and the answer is 21.3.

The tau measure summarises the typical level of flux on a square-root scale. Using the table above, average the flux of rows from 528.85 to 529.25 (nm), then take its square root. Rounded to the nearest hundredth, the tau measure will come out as 4.39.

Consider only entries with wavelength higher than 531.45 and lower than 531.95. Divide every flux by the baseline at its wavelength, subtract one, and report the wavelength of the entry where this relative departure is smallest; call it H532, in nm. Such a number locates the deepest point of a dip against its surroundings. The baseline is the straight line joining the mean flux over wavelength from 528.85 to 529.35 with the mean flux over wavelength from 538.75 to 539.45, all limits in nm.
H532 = 531.70 nm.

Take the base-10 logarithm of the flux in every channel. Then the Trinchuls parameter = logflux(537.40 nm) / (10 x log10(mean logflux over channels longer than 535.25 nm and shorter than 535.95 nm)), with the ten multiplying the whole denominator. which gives 1.12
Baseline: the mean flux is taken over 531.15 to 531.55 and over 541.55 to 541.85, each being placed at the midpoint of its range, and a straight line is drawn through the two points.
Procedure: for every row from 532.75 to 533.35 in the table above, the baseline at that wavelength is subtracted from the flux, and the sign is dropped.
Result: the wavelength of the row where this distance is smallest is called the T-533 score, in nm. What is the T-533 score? 533.30 nm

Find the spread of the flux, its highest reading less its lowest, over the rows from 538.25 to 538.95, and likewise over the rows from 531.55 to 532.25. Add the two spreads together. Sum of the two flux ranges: 6.0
